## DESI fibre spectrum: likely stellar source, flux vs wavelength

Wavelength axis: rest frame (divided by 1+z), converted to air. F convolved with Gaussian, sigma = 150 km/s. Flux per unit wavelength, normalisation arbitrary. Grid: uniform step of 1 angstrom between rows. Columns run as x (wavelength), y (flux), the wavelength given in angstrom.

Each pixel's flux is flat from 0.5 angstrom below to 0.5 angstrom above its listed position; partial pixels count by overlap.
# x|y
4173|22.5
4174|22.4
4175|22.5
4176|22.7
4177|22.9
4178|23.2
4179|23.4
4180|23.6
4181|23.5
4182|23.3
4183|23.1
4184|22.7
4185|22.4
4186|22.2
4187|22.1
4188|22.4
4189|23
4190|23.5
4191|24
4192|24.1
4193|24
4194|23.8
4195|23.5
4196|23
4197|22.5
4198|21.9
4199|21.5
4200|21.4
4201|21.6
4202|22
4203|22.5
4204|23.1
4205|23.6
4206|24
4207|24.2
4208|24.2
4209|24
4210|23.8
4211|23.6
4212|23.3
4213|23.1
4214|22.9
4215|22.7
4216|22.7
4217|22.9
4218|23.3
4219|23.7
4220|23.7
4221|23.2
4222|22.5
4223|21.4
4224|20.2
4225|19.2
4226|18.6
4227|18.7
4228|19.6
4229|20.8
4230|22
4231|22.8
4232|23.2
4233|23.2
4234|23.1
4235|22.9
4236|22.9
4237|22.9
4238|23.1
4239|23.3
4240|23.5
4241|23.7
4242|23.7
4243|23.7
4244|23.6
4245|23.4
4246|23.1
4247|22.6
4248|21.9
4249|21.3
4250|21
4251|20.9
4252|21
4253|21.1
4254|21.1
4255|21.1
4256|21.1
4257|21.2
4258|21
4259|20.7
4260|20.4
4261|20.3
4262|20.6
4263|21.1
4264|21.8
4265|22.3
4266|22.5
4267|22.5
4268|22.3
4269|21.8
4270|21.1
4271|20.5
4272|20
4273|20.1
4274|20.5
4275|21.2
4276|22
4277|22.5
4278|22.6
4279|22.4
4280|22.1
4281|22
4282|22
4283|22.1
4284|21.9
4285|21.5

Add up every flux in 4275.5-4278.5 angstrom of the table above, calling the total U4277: 67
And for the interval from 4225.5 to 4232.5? 146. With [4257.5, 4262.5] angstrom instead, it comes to 103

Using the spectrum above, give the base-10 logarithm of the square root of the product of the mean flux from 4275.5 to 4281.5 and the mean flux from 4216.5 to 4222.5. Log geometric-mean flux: 1.36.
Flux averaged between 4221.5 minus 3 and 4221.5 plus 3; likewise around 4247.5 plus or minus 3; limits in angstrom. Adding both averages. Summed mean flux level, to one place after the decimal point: 44.7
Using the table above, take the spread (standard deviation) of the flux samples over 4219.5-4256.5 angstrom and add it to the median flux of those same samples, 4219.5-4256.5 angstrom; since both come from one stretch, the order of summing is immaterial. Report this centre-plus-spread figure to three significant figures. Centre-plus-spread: 24.1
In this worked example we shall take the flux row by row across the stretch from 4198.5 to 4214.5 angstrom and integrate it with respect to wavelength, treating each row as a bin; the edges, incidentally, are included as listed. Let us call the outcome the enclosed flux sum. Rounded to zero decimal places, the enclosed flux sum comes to 369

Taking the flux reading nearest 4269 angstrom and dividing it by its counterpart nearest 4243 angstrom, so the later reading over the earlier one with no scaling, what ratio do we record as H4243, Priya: 0.92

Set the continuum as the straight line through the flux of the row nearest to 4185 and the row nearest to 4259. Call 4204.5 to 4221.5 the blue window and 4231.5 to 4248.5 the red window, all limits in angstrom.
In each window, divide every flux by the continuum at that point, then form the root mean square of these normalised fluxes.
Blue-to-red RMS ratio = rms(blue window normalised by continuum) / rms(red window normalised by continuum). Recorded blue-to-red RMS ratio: 0.98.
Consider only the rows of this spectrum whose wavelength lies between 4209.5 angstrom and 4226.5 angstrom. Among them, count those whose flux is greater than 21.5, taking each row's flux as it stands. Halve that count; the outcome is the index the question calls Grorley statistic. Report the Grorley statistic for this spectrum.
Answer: 6.5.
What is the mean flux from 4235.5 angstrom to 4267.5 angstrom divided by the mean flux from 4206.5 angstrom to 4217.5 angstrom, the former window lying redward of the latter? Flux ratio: 0.941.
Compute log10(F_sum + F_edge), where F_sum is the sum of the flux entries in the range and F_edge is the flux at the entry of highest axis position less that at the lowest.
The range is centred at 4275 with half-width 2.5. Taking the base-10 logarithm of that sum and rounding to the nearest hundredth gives 2.04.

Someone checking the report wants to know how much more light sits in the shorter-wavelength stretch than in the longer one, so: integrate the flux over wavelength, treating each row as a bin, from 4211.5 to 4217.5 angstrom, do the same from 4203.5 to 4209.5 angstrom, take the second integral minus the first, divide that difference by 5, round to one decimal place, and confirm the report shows 1.1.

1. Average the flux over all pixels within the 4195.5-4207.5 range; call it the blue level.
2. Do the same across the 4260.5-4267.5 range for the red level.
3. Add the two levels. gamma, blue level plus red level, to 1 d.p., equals 44.2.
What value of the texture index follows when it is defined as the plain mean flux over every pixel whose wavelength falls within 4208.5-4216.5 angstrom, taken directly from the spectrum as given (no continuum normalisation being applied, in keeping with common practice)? 23.3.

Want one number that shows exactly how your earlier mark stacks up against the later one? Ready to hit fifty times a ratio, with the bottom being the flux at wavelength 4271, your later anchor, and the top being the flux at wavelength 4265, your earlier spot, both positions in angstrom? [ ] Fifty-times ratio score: 54.4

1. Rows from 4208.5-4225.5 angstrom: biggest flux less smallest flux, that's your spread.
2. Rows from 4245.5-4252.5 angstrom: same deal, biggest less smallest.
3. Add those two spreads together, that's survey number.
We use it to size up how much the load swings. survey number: 7.0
